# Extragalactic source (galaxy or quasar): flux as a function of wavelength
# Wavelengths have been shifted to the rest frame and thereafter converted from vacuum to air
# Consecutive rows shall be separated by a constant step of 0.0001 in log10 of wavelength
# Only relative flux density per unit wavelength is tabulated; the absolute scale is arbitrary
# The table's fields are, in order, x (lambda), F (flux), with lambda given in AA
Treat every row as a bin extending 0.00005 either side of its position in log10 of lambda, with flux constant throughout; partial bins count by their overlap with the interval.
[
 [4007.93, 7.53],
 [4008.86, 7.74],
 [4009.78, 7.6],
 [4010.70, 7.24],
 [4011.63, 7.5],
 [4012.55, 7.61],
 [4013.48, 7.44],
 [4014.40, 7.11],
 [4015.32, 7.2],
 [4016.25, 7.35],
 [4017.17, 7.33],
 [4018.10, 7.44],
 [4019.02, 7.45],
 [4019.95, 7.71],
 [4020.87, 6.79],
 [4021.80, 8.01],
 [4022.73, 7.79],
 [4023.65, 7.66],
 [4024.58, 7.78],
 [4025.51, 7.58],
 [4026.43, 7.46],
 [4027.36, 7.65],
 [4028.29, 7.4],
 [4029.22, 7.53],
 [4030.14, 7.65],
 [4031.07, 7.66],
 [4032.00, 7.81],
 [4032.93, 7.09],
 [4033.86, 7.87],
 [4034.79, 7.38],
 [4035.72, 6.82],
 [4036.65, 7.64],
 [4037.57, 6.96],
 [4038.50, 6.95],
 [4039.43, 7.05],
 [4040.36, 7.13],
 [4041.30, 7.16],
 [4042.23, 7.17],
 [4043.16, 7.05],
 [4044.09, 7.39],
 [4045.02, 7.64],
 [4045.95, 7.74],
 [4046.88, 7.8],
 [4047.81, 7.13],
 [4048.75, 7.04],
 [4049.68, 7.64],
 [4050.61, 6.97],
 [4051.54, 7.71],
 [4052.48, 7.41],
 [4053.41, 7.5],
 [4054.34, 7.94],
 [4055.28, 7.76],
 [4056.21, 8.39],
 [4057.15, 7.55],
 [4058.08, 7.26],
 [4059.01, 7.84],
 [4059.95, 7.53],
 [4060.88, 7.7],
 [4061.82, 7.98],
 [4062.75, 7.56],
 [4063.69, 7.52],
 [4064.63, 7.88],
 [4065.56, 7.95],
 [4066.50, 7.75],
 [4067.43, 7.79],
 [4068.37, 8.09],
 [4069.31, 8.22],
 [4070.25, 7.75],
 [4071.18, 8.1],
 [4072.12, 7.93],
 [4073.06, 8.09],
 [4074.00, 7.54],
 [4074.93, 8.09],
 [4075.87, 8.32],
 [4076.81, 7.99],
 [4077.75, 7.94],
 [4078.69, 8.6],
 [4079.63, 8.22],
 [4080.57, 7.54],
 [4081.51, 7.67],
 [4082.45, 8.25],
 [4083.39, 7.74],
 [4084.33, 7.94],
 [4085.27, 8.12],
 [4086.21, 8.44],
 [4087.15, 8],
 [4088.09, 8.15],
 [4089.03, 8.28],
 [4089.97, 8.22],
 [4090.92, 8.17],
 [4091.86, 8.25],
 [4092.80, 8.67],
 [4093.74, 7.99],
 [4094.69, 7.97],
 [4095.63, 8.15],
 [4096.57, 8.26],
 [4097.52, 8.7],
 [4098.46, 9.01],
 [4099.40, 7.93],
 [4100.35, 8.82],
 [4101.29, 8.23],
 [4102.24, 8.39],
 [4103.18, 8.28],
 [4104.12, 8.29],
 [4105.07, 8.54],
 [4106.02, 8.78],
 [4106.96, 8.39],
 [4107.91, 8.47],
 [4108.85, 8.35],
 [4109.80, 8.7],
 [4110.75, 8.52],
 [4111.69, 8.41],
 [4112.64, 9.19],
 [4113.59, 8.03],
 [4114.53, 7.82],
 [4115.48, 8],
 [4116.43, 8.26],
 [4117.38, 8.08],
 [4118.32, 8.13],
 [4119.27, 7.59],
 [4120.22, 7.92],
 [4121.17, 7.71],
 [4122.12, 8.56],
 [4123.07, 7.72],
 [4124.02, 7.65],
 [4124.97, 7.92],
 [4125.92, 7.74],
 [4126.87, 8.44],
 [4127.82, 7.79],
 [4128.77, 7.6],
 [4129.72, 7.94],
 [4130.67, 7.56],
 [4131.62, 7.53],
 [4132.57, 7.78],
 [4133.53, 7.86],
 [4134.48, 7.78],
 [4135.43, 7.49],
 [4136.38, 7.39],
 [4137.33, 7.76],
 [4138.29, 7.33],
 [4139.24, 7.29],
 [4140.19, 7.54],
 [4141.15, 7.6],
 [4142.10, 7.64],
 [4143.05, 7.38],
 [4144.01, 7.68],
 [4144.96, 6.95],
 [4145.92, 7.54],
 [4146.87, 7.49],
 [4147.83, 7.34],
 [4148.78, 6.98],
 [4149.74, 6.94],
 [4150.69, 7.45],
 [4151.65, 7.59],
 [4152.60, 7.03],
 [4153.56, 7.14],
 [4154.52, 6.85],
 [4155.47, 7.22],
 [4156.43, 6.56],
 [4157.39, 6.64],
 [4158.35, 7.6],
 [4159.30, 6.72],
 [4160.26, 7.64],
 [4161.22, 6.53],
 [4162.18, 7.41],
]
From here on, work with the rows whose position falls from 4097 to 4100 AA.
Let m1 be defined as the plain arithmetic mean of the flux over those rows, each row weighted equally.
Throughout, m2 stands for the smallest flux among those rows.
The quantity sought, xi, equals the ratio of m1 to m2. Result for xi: 1.078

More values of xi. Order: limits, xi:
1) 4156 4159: 1.057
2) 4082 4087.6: 1.044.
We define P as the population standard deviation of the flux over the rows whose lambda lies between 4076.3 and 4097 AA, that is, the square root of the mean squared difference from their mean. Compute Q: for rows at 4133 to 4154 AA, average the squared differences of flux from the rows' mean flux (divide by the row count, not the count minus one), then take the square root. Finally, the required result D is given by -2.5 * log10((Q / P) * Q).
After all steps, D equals 1.4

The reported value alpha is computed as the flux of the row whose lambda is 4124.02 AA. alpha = 7.65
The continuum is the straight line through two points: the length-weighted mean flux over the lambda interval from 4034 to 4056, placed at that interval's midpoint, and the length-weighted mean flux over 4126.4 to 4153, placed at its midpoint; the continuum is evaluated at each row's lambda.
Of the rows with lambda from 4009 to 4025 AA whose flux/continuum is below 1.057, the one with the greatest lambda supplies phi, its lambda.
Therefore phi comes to 4023.65 AA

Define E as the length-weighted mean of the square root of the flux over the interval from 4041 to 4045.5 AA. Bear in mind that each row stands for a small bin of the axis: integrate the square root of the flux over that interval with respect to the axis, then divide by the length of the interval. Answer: 2.70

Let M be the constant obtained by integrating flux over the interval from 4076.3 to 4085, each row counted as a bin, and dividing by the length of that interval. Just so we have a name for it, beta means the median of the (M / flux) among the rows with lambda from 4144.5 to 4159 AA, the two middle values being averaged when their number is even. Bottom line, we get 1.119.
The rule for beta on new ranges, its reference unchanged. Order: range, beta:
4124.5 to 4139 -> 1.029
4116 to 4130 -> 1.009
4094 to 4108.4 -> 0.952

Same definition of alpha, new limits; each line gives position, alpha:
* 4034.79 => 7.38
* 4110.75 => 8.52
